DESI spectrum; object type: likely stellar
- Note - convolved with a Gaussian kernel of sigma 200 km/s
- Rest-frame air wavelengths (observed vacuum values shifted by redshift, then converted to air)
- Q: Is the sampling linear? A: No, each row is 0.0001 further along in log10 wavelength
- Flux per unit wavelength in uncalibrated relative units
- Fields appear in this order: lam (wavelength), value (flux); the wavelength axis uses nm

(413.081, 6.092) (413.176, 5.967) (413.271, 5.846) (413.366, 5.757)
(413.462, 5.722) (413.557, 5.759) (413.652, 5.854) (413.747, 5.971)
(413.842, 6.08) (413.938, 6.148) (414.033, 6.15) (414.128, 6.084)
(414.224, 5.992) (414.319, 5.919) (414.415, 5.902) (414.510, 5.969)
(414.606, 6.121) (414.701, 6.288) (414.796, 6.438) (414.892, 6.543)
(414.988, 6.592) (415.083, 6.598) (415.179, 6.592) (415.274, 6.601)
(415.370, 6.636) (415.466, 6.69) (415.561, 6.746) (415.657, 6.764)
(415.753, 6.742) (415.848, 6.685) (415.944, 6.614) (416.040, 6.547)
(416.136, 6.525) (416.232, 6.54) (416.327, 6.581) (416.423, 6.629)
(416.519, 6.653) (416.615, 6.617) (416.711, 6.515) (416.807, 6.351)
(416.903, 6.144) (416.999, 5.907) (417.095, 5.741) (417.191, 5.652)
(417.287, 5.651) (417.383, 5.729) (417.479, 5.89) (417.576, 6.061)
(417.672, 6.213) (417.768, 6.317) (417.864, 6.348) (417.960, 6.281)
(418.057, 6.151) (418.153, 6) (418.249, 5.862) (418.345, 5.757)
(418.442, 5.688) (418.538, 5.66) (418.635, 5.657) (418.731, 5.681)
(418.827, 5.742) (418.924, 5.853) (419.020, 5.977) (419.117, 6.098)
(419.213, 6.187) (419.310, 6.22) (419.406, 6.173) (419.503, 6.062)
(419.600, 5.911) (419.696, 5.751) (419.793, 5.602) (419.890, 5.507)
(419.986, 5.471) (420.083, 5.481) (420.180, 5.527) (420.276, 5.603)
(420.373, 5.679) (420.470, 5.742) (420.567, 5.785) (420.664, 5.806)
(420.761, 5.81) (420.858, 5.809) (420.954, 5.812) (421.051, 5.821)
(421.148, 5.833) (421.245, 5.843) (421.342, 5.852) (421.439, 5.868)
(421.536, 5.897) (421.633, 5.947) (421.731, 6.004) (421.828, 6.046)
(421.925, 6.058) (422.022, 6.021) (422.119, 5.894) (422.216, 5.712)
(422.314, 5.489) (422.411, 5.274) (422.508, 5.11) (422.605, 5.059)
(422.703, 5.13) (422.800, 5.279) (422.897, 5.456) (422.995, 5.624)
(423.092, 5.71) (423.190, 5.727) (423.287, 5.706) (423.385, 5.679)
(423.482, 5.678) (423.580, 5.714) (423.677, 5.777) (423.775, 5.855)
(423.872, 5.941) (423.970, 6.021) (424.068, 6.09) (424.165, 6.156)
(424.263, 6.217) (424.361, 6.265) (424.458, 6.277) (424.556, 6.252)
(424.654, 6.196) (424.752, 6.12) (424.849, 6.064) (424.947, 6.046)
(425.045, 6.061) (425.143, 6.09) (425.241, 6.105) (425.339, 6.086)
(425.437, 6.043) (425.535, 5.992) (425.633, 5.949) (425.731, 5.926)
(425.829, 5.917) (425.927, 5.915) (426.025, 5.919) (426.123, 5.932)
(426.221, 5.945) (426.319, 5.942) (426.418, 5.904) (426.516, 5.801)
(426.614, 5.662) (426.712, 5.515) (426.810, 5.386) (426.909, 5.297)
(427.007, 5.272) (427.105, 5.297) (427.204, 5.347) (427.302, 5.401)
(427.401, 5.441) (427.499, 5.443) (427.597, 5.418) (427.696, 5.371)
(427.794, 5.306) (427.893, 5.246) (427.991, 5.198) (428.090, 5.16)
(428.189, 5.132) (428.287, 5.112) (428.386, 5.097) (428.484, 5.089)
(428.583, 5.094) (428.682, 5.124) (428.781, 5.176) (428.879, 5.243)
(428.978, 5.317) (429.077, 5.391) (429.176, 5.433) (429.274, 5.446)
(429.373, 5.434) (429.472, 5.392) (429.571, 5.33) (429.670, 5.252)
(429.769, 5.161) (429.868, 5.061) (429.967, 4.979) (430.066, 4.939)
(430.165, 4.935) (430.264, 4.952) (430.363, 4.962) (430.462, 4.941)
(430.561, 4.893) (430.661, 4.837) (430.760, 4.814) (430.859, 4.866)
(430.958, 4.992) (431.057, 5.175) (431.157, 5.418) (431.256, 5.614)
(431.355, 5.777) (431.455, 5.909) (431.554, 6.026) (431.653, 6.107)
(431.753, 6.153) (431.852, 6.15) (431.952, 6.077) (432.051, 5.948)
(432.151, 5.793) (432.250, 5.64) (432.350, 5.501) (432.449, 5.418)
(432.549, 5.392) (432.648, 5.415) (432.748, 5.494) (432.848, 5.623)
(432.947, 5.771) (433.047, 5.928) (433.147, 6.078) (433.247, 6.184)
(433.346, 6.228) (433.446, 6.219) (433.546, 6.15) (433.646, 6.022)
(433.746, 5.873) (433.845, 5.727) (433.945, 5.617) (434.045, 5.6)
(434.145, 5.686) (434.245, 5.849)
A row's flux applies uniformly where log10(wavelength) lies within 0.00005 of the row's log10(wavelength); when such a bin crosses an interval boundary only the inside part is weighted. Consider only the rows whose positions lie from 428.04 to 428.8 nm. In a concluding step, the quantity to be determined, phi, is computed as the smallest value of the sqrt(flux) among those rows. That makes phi 2.26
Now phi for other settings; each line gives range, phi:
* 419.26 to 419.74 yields 2.40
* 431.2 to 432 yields 2.37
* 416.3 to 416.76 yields 2.55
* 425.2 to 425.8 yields 2.43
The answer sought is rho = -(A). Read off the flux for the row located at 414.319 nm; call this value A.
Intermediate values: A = 5.919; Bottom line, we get -5.9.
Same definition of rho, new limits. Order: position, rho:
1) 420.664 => -5.8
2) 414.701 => -6.3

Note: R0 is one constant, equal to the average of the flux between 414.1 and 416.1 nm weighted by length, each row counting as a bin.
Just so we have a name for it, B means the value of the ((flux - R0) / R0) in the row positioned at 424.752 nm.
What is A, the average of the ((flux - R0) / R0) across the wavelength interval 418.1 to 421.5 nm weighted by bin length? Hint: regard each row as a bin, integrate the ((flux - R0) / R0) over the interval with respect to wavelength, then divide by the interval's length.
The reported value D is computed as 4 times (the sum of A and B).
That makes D -0.59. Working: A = -0.098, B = -0.049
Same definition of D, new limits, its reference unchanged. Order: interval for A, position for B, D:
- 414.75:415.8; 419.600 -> -0.20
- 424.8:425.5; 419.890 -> -0.80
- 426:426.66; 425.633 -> -0.65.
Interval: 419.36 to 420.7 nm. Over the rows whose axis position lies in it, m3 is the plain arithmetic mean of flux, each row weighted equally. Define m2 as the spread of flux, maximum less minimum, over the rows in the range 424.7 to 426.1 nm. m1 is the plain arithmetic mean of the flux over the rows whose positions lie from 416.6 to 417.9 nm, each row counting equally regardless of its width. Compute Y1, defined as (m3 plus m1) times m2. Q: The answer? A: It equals 2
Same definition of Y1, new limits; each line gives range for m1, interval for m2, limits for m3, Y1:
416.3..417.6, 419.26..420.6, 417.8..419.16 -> 9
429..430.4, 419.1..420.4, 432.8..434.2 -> 8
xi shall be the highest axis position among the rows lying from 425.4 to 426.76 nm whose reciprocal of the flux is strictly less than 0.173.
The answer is 426.516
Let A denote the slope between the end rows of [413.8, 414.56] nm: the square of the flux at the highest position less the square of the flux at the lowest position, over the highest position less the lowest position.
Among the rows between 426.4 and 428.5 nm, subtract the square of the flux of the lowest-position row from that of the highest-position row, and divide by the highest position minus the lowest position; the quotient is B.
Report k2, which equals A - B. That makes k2 2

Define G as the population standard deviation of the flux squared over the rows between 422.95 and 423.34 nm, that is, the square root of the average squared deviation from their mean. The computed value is 0.5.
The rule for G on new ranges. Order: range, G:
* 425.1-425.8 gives 0.8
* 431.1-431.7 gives 2.7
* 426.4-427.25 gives 2.5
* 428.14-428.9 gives 0.5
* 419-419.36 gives 1.1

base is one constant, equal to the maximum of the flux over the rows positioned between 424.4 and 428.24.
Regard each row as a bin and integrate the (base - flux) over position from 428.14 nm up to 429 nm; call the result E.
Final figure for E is 1.0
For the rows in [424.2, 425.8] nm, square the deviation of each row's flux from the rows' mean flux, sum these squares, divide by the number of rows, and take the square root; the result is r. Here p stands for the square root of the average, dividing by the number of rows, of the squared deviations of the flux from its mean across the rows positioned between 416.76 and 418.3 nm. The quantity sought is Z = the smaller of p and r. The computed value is 0.106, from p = 0.24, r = 0.11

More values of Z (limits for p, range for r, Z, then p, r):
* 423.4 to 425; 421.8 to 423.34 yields 0.191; 0.19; 0.33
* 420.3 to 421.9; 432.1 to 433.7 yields 0.089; 0.09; 0.30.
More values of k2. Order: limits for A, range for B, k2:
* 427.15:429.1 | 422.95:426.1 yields -1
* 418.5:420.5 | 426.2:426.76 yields 11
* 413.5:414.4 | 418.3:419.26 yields -3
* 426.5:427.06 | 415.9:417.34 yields -3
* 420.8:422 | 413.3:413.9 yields -5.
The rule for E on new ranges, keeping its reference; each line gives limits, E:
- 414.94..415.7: -0.3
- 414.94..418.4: -0.2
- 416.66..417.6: 0.3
